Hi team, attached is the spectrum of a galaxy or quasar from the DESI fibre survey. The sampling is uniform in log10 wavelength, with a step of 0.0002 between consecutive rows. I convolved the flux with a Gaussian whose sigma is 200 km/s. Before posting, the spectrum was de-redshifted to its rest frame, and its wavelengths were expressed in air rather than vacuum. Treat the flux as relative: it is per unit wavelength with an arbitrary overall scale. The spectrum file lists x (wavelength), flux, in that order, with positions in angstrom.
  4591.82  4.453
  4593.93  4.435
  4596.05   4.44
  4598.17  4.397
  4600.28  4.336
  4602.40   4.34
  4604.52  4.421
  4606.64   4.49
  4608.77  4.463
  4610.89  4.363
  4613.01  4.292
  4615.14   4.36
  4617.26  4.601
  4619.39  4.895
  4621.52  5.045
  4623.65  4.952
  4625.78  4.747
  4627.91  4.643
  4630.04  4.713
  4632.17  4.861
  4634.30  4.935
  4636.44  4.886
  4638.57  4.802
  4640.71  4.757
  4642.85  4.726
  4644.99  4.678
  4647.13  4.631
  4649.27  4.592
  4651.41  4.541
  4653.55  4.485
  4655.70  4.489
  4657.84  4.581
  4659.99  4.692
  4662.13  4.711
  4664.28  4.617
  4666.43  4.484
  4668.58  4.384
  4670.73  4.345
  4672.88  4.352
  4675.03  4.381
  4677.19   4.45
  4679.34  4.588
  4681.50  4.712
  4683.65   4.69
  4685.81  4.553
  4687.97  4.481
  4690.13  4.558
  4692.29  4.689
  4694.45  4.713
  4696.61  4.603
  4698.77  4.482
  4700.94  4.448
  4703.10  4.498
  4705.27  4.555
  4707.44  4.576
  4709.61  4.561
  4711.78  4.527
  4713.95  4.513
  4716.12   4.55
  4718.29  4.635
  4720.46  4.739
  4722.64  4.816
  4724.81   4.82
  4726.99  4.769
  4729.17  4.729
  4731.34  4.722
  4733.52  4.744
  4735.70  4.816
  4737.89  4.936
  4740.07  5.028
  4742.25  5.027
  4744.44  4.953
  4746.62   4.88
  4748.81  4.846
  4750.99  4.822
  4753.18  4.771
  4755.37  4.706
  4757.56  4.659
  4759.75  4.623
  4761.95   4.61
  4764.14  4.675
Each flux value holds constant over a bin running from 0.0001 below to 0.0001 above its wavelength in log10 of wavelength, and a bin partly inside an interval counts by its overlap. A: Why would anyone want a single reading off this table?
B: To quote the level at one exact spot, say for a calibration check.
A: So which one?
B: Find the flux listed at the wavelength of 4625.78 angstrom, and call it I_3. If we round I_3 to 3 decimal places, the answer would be 4.747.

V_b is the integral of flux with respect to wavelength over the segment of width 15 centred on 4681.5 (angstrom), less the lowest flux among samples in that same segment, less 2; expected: 62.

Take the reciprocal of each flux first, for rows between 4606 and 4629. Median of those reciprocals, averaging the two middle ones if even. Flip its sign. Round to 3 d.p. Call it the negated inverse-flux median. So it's -0.217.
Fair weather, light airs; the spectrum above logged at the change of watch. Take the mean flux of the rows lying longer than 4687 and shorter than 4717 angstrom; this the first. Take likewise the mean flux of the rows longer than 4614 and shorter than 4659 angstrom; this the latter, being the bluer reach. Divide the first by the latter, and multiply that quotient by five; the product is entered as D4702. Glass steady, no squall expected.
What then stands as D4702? 4.8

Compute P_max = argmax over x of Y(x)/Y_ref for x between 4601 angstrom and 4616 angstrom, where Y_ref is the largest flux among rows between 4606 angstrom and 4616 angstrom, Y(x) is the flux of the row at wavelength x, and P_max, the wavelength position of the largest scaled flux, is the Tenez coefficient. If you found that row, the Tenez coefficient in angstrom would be 4606.64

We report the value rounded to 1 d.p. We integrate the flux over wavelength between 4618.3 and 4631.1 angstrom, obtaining 61.8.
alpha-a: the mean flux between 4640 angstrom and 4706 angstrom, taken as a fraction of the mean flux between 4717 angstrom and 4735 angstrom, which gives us 0.961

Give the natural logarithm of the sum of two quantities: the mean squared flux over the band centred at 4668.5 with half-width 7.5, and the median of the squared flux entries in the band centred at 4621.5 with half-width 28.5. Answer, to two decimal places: 3.72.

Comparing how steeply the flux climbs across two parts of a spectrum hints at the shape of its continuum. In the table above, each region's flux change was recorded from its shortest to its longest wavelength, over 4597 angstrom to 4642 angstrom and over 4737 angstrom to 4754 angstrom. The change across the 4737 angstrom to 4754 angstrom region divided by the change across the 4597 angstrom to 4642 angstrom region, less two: -2.5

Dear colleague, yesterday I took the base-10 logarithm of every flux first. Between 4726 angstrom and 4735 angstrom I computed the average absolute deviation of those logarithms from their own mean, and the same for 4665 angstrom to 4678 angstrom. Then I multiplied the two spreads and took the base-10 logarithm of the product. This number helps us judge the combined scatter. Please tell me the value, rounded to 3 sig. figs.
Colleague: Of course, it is -5.20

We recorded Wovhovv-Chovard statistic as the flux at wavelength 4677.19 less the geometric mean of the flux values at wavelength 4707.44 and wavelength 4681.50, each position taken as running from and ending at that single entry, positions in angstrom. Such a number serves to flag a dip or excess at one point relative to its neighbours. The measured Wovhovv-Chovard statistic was -0.19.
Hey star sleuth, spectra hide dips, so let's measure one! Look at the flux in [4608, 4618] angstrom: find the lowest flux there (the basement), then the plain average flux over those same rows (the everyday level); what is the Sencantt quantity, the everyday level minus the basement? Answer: 0.12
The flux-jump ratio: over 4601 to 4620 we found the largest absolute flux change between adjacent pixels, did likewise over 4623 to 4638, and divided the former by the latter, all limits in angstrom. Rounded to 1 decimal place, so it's 1.4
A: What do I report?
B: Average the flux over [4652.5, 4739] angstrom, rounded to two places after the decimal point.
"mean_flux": 4.60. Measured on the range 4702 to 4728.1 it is 4.63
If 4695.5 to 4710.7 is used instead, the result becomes 4.53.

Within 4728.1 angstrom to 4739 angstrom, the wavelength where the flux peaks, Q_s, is 4737.89 angstrom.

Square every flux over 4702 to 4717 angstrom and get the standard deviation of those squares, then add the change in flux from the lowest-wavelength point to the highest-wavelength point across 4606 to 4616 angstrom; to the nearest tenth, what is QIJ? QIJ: 0.1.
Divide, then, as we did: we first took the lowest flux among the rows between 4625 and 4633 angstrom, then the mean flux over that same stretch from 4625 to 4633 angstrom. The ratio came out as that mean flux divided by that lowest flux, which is 1.02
